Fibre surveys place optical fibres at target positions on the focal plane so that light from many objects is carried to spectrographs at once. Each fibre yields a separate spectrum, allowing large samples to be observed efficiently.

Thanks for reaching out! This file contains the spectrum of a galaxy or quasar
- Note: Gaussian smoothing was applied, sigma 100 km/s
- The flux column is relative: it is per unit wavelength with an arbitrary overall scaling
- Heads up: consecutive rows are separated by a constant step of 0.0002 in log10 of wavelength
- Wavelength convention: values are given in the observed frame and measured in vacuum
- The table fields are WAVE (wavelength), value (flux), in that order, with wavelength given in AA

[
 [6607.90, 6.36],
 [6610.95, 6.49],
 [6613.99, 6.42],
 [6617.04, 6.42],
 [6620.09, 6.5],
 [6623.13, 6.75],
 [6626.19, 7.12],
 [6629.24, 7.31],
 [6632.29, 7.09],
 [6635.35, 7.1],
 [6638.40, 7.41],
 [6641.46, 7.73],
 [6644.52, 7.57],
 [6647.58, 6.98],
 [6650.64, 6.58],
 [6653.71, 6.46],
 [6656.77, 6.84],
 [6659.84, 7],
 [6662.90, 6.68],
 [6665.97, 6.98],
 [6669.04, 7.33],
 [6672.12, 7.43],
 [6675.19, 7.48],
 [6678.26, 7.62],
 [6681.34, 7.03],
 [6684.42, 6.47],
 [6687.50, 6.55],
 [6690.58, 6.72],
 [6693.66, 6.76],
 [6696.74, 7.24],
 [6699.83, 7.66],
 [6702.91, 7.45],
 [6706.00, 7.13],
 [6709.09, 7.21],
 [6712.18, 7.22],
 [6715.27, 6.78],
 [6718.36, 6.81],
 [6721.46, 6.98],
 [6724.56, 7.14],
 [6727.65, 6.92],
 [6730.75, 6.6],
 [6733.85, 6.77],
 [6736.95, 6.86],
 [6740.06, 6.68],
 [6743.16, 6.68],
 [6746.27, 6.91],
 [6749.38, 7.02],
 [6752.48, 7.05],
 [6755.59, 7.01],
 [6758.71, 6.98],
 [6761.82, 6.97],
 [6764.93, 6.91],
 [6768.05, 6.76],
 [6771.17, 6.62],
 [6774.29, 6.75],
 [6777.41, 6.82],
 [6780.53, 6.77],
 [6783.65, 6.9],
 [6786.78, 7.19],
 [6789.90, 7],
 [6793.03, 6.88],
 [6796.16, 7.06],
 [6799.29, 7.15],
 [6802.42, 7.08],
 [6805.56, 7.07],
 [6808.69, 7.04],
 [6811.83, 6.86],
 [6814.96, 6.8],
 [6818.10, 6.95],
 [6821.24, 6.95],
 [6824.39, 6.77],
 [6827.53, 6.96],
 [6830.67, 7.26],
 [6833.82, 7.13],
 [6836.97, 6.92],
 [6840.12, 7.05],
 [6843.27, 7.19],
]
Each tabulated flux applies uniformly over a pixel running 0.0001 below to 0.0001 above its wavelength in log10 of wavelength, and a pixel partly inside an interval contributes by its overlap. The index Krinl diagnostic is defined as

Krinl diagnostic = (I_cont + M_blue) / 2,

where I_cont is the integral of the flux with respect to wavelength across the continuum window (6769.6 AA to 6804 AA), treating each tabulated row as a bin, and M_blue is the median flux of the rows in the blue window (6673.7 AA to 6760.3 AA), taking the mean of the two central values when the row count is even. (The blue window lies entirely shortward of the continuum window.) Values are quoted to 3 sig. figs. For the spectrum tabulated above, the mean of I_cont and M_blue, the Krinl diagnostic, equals 123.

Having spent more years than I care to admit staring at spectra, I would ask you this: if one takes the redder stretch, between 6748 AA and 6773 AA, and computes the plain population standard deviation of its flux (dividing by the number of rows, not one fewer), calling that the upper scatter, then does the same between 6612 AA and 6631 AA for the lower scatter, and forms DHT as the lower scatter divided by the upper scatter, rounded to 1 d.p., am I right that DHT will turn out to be 2.5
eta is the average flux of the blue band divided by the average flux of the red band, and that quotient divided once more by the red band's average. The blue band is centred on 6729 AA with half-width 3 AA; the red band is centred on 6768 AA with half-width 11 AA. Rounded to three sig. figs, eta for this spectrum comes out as 0.145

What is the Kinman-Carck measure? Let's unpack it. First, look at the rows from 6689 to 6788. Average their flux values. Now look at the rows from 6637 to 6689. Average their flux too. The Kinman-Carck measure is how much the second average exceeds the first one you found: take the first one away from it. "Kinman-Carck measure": 0.12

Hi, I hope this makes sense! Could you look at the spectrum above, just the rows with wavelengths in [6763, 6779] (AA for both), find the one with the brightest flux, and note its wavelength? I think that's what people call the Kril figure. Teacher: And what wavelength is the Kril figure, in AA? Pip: 6764.93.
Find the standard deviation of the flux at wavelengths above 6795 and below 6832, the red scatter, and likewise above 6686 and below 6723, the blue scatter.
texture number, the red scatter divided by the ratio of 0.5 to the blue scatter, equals 0.09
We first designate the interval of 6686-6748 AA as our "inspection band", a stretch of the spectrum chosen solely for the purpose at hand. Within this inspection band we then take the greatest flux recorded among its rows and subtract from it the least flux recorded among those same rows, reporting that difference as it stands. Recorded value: 1.1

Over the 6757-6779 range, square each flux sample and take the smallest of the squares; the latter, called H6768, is 43.8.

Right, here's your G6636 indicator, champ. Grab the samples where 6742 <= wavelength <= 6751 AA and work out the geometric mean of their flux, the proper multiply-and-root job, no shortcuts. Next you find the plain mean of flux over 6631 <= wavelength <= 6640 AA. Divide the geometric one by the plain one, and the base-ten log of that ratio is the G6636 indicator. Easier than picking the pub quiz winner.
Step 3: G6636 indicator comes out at -0.02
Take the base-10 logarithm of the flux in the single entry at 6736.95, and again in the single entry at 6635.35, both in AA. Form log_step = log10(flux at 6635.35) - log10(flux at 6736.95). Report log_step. 0.015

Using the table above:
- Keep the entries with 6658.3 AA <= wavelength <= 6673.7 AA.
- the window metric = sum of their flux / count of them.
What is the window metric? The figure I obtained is 7.08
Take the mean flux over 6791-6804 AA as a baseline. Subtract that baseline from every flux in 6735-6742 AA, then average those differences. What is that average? -0.27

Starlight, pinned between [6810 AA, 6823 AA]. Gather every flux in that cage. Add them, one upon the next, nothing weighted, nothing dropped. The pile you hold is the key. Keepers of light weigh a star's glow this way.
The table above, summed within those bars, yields 27.56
